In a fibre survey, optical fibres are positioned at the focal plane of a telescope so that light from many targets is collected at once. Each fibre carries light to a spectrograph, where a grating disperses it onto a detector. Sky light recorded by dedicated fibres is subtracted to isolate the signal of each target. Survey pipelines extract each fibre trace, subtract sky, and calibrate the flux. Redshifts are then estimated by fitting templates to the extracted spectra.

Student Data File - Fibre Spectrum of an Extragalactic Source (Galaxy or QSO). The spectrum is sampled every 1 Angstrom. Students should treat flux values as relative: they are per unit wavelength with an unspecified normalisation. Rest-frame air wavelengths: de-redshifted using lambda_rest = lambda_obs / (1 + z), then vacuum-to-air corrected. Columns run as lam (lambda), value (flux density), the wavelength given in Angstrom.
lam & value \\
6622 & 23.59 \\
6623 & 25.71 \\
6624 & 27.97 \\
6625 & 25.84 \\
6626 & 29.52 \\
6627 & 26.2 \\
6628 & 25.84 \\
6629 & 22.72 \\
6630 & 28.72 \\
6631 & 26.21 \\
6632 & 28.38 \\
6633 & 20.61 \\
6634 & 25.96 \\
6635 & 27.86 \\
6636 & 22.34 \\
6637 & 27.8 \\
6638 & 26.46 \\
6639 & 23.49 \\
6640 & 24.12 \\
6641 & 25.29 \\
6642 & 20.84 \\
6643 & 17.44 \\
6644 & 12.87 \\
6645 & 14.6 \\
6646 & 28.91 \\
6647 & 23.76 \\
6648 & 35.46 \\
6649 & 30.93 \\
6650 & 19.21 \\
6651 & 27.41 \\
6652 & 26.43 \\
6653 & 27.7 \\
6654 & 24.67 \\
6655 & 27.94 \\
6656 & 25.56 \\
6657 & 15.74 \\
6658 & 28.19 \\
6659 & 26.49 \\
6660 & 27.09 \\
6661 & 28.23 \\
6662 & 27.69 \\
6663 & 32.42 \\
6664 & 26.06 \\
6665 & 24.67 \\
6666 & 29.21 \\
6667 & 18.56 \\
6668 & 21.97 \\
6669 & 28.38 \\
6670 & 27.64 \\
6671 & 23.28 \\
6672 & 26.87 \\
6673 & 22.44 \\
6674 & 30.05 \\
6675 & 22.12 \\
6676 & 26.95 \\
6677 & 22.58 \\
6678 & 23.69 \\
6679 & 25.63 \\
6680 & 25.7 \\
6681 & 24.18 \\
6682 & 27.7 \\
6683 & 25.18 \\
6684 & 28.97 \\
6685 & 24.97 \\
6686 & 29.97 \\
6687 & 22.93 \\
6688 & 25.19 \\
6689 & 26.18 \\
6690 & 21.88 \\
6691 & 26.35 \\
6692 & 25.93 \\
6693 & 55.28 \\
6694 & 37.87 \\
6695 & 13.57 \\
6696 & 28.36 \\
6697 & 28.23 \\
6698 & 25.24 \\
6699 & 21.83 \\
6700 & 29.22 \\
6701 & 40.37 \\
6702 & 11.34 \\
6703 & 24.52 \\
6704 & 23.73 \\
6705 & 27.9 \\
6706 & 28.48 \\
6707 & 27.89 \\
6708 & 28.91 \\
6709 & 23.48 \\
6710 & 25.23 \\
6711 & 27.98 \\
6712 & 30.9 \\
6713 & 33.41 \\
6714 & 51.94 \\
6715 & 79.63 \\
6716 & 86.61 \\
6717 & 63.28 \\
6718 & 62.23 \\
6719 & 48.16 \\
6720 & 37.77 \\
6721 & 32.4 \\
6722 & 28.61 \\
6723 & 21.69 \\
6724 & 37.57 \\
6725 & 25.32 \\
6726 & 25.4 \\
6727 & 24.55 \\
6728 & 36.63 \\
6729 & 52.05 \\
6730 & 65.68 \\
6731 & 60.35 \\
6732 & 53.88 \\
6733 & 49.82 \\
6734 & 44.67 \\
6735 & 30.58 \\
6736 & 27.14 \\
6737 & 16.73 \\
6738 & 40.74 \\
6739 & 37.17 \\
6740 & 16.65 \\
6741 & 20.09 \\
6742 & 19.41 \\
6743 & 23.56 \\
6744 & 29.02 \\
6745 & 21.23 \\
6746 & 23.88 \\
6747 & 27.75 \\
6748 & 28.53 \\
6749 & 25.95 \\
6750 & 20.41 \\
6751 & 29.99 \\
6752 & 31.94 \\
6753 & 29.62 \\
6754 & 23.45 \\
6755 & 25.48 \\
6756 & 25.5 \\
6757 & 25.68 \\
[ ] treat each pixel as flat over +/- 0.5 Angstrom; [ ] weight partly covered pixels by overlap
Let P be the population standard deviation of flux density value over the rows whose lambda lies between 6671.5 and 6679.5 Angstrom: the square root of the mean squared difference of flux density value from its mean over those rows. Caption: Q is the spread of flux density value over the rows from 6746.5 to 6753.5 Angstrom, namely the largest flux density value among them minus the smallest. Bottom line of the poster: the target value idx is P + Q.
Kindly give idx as 14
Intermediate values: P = 2.6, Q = 12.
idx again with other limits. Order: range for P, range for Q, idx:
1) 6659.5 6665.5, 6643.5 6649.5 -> 25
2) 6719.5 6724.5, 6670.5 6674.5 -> 14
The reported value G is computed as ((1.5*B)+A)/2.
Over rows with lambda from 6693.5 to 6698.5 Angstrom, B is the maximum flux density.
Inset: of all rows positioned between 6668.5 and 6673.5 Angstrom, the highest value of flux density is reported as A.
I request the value 43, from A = 28.38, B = 37.87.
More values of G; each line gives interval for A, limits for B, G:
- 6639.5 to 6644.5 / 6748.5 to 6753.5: 37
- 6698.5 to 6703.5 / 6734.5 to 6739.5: 51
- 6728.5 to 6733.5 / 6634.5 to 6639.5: 54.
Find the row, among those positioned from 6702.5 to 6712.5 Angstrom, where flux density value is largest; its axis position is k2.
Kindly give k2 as 6712 Angstrom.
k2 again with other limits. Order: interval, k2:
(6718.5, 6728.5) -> 6719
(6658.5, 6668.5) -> 6663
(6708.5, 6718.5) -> 6716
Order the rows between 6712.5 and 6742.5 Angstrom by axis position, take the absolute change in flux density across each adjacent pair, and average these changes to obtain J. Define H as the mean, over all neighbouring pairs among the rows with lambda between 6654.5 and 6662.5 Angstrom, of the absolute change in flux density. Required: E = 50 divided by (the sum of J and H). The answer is 3.6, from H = 4.1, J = 10.0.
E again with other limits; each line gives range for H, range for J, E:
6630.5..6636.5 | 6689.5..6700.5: 3.3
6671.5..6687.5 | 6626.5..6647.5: 6.3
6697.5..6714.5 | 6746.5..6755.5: 4.8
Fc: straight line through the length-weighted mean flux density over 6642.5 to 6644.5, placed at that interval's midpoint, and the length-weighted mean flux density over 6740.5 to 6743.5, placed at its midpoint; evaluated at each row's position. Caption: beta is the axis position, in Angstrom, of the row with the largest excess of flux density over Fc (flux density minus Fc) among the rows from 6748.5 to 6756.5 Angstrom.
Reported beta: 6752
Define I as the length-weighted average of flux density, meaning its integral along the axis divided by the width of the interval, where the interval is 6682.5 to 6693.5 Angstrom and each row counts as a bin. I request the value 28.4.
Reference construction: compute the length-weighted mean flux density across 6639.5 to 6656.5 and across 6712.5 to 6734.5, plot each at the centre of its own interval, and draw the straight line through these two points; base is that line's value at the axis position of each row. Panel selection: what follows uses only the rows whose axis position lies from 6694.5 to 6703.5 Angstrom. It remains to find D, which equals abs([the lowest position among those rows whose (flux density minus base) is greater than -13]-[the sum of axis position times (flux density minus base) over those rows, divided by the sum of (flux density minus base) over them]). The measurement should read 3.0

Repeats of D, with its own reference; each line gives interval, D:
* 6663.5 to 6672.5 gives 4.3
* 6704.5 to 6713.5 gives 2.9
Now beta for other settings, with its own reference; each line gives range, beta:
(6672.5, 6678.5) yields 6674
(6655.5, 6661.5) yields 6658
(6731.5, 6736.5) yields 6732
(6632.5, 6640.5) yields 6635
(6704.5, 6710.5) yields 6708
